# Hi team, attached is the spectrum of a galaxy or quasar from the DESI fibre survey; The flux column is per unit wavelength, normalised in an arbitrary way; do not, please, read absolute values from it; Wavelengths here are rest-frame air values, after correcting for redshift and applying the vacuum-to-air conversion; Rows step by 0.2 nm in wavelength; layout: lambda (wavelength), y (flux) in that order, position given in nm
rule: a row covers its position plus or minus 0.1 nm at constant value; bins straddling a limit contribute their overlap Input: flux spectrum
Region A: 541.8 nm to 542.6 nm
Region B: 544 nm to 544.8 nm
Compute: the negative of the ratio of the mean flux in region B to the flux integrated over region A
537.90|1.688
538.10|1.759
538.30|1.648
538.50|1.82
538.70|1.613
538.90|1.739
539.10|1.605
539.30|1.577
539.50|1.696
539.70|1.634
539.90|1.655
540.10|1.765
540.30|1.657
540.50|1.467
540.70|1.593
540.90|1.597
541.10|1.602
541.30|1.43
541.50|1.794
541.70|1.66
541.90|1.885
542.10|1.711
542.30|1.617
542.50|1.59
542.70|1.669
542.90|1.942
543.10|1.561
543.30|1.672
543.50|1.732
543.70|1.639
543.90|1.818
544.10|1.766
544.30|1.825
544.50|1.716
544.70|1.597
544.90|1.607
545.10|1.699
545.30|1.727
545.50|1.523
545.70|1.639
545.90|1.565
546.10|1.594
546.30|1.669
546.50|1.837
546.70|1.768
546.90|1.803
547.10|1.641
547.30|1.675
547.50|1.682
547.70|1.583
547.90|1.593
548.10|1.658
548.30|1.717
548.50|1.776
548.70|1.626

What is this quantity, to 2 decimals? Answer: -1.27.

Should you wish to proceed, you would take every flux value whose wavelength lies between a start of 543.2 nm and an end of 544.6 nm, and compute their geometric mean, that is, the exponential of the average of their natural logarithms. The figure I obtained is 1.74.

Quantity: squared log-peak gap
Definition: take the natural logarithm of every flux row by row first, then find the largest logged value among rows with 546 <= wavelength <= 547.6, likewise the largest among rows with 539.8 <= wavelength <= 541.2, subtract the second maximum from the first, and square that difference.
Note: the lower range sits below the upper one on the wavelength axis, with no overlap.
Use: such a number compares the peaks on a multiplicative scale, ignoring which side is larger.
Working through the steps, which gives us 0.0016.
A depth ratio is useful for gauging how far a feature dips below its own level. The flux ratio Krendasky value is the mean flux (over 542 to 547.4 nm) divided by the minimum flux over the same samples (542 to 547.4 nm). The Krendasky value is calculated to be 1.11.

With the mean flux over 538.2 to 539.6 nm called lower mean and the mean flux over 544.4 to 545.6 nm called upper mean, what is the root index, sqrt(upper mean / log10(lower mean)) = 2.72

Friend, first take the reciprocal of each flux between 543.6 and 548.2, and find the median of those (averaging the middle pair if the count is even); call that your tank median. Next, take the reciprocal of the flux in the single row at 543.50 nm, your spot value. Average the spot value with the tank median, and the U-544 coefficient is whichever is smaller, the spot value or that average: 0.577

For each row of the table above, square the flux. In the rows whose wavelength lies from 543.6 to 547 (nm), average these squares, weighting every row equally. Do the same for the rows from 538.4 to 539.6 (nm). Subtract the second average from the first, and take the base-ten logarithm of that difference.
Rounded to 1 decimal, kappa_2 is -1.2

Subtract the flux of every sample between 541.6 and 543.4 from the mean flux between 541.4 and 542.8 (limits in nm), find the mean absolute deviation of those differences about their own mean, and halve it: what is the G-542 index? 0.048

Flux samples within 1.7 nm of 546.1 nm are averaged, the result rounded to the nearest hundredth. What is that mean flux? 1.67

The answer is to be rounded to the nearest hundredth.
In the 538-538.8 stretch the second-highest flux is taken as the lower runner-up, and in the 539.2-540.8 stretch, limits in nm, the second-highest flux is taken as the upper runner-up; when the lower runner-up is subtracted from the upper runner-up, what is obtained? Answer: -0.06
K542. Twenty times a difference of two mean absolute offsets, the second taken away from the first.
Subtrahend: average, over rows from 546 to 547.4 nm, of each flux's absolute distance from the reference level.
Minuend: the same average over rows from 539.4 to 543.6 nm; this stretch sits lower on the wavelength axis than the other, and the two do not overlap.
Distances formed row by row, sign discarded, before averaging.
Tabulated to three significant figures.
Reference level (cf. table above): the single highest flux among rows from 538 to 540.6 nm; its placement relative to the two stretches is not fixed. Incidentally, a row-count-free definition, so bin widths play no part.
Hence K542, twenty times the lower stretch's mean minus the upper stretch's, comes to 1.24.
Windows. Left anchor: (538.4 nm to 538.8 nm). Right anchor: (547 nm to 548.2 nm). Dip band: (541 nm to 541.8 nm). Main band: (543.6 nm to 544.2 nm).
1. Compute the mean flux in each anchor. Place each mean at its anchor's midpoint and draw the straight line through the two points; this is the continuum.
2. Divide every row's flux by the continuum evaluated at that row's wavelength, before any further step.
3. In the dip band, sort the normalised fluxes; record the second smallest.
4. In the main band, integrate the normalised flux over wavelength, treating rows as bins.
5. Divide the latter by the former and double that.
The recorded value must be 1.32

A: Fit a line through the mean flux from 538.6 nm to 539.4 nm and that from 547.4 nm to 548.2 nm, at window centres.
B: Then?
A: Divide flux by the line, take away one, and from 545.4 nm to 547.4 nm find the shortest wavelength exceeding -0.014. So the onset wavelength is 545.70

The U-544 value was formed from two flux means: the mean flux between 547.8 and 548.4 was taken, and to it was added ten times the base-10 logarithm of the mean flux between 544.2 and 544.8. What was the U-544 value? 3.99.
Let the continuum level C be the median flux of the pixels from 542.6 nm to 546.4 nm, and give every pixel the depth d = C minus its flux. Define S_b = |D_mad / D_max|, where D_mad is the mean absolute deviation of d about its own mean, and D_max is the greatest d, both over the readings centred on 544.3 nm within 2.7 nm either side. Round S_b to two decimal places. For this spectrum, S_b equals 0.59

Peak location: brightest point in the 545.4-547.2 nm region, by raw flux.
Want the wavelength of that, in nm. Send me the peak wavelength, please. 546.50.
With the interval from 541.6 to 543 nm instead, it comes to 542.90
